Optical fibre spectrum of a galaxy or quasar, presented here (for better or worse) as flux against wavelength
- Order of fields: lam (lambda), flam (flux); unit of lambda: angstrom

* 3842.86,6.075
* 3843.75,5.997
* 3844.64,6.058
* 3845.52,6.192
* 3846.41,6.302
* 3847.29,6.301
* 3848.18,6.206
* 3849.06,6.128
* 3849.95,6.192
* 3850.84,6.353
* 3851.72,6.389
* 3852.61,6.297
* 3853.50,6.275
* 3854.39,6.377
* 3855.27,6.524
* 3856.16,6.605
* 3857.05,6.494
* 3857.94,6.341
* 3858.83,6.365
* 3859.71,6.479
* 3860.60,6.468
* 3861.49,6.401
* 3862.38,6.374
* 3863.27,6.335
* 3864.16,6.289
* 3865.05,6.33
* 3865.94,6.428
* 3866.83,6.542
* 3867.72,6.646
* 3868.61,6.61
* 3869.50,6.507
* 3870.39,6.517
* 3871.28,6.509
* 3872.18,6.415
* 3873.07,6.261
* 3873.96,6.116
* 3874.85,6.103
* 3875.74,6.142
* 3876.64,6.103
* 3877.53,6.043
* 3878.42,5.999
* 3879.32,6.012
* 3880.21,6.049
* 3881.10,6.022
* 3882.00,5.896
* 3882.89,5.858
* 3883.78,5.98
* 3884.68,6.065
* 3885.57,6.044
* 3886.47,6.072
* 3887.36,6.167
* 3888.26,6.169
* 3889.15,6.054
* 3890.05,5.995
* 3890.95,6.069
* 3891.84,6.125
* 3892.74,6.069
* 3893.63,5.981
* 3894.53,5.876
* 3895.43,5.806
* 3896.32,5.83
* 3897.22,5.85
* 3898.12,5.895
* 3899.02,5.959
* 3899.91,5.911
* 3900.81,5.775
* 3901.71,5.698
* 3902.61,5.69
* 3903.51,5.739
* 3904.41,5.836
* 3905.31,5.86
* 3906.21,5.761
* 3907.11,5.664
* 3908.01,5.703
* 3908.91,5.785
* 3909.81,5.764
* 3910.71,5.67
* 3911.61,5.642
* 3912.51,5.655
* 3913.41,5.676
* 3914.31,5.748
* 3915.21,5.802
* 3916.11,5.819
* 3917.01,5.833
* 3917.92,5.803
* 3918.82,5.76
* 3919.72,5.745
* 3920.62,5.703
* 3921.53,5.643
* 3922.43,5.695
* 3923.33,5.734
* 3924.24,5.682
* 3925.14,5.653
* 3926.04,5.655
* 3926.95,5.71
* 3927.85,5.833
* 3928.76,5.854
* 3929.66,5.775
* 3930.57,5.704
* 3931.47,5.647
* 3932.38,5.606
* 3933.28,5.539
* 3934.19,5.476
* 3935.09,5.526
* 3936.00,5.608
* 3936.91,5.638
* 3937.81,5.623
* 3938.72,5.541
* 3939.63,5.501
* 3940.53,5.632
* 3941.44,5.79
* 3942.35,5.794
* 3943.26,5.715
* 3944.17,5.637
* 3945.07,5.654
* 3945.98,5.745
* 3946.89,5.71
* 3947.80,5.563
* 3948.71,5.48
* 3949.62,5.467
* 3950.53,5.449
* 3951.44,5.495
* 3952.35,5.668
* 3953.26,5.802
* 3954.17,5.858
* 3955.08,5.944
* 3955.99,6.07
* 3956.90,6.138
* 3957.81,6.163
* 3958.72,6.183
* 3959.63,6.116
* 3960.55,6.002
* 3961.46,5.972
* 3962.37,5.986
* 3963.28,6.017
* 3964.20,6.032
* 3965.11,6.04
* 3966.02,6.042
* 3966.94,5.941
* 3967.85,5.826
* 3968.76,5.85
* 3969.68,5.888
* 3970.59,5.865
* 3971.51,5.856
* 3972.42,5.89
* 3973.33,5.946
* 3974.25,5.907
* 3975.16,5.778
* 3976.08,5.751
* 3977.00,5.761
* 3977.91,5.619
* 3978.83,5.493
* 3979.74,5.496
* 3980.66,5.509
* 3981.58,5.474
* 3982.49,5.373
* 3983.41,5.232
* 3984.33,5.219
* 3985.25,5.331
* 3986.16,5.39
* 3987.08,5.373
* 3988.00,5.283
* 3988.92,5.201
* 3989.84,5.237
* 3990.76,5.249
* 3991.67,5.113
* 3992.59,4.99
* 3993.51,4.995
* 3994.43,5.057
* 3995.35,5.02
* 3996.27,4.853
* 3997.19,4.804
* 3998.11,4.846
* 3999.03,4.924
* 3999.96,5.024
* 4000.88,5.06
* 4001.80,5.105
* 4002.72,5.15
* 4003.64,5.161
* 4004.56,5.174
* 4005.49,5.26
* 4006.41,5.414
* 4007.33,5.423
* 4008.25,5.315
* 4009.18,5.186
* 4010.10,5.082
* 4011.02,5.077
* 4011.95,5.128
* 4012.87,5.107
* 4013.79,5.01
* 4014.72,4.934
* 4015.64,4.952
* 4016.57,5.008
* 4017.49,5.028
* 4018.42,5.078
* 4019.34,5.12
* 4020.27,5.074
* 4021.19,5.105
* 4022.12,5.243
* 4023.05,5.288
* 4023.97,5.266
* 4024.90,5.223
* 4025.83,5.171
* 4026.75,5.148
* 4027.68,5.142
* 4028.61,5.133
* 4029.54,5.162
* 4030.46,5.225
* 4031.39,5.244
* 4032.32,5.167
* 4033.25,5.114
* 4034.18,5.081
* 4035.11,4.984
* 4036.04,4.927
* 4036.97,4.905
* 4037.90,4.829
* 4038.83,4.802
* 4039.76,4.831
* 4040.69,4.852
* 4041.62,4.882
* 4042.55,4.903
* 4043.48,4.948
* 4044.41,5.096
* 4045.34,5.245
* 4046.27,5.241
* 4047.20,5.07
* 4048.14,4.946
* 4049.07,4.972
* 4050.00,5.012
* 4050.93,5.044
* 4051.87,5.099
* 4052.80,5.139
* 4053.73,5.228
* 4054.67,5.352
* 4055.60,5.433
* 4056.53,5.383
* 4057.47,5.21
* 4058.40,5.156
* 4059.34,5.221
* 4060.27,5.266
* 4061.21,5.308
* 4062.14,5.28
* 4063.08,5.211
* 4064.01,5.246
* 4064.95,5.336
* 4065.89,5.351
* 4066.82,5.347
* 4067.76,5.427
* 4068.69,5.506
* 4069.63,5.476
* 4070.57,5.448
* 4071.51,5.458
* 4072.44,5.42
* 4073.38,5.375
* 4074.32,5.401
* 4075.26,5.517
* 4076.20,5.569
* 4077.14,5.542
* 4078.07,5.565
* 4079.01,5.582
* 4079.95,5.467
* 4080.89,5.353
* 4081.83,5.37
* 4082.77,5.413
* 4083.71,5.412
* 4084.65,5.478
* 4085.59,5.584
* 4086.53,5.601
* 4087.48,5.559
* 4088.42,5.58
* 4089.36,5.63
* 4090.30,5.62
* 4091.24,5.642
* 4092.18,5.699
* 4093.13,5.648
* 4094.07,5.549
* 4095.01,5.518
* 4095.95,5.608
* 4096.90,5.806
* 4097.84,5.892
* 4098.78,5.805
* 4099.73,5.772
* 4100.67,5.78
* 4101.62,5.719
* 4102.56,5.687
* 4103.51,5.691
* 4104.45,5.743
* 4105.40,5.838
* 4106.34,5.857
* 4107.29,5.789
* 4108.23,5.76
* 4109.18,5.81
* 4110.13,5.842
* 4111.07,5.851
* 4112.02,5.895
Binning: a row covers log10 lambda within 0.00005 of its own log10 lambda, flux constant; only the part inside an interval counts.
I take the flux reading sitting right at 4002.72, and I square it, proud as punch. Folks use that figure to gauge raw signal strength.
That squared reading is 27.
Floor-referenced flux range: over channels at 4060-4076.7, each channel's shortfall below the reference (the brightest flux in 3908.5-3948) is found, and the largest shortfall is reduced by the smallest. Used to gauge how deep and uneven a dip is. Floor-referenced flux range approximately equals 0.36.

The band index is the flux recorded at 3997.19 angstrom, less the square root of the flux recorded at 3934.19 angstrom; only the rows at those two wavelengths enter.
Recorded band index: 2.46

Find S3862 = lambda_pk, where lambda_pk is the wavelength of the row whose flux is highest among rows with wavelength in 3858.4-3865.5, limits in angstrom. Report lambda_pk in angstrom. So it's 3859.71 angstrom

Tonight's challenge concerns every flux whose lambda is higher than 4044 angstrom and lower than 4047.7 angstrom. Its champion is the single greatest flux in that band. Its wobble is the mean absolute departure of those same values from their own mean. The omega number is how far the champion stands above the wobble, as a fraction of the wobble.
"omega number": 65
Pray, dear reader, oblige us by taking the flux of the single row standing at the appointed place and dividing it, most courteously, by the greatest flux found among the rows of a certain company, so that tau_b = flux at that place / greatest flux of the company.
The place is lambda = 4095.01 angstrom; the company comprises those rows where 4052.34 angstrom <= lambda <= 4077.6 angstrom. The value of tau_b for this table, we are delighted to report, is 0.99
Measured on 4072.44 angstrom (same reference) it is 0.97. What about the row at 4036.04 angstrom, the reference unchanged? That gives 0.88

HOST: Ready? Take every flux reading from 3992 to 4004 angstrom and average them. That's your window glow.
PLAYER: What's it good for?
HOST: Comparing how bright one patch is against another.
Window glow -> 5.0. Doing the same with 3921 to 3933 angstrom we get 5.7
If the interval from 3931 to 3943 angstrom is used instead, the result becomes 5.6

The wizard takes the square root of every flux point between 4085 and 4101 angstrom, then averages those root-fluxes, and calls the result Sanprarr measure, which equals 2.38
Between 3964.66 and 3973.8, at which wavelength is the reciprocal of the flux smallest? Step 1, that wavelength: 3966.02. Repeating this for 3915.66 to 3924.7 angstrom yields 3917.01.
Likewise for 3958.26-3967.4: 3958.72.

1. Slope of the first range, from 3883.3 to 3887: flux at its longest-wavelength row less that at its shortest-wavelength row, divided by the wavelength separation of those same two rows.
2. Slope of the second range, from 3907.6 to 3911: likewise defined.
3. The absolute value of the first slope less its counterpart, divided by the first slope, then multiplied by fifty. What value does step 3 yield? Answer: 68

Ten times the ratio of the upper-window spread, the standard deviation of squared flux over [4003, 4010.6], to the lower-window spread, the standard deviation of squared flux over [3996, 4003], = 10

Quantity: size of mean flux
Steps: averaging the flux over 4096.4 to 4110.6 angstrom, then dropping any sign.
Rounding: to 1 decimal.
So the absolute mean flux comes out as 5.8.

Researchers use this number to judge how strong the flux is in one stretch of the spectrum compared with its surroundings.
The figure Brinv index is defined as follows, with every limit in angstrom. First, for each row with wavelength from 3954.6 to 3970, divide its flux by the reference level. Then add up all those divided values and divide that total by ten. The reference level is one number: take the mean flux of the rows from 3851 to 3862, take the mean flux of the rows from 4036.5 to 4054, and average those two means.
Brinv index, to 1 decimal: 1.8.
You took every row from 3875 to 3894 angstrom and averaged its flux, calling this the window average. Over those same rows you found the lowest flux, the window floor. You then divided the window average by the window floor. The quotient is 1.032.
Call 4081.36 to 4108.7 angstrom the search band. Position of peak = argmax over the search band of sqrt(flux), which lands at 4097.84 angstrom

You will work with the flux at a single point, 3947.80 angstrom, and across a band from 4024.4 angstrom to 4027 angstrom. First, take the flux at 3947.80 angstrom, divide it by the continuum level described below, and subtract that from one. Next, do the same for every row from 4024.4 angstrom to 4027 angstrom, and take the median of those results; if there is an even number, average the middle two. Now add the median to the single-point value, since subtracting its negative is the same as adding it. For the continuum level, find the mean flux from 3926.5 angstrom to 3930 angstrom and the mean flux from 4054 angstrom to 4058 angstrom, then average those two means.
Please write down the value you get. 0.07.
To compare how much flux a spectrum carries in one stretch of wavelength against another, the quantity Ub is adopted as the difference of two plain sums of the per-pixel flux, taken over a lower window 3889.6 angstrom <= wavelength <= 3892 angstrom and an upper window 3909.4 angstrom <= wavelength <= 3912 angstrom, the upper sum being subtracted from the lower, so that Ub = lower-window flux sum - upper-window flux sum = 1.1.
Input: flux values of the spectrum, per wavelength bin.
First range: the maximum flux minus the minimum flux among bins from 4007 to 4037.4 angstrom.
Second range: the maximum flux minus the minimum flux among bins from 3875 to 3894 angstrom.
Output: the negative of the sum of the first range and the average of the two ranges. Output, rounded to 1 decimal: -0.9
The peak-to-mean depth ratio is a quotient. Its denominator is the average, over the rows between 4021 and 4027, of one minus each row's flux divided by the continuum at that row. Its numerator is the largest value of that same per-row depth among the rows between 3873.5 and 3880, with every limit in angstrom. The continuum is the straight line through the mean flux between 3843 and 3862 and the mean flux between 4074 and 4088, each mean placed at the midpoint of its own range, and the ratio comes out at 0.42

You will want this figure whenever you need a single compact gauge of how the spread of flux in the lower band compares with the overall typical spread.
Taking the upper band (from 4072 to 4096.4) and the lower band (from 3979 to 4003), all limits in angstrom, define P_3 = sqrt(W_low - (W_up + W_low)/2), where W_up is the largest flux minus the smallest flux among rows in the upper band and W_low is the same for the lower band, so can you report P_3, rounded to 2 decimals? 0.42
